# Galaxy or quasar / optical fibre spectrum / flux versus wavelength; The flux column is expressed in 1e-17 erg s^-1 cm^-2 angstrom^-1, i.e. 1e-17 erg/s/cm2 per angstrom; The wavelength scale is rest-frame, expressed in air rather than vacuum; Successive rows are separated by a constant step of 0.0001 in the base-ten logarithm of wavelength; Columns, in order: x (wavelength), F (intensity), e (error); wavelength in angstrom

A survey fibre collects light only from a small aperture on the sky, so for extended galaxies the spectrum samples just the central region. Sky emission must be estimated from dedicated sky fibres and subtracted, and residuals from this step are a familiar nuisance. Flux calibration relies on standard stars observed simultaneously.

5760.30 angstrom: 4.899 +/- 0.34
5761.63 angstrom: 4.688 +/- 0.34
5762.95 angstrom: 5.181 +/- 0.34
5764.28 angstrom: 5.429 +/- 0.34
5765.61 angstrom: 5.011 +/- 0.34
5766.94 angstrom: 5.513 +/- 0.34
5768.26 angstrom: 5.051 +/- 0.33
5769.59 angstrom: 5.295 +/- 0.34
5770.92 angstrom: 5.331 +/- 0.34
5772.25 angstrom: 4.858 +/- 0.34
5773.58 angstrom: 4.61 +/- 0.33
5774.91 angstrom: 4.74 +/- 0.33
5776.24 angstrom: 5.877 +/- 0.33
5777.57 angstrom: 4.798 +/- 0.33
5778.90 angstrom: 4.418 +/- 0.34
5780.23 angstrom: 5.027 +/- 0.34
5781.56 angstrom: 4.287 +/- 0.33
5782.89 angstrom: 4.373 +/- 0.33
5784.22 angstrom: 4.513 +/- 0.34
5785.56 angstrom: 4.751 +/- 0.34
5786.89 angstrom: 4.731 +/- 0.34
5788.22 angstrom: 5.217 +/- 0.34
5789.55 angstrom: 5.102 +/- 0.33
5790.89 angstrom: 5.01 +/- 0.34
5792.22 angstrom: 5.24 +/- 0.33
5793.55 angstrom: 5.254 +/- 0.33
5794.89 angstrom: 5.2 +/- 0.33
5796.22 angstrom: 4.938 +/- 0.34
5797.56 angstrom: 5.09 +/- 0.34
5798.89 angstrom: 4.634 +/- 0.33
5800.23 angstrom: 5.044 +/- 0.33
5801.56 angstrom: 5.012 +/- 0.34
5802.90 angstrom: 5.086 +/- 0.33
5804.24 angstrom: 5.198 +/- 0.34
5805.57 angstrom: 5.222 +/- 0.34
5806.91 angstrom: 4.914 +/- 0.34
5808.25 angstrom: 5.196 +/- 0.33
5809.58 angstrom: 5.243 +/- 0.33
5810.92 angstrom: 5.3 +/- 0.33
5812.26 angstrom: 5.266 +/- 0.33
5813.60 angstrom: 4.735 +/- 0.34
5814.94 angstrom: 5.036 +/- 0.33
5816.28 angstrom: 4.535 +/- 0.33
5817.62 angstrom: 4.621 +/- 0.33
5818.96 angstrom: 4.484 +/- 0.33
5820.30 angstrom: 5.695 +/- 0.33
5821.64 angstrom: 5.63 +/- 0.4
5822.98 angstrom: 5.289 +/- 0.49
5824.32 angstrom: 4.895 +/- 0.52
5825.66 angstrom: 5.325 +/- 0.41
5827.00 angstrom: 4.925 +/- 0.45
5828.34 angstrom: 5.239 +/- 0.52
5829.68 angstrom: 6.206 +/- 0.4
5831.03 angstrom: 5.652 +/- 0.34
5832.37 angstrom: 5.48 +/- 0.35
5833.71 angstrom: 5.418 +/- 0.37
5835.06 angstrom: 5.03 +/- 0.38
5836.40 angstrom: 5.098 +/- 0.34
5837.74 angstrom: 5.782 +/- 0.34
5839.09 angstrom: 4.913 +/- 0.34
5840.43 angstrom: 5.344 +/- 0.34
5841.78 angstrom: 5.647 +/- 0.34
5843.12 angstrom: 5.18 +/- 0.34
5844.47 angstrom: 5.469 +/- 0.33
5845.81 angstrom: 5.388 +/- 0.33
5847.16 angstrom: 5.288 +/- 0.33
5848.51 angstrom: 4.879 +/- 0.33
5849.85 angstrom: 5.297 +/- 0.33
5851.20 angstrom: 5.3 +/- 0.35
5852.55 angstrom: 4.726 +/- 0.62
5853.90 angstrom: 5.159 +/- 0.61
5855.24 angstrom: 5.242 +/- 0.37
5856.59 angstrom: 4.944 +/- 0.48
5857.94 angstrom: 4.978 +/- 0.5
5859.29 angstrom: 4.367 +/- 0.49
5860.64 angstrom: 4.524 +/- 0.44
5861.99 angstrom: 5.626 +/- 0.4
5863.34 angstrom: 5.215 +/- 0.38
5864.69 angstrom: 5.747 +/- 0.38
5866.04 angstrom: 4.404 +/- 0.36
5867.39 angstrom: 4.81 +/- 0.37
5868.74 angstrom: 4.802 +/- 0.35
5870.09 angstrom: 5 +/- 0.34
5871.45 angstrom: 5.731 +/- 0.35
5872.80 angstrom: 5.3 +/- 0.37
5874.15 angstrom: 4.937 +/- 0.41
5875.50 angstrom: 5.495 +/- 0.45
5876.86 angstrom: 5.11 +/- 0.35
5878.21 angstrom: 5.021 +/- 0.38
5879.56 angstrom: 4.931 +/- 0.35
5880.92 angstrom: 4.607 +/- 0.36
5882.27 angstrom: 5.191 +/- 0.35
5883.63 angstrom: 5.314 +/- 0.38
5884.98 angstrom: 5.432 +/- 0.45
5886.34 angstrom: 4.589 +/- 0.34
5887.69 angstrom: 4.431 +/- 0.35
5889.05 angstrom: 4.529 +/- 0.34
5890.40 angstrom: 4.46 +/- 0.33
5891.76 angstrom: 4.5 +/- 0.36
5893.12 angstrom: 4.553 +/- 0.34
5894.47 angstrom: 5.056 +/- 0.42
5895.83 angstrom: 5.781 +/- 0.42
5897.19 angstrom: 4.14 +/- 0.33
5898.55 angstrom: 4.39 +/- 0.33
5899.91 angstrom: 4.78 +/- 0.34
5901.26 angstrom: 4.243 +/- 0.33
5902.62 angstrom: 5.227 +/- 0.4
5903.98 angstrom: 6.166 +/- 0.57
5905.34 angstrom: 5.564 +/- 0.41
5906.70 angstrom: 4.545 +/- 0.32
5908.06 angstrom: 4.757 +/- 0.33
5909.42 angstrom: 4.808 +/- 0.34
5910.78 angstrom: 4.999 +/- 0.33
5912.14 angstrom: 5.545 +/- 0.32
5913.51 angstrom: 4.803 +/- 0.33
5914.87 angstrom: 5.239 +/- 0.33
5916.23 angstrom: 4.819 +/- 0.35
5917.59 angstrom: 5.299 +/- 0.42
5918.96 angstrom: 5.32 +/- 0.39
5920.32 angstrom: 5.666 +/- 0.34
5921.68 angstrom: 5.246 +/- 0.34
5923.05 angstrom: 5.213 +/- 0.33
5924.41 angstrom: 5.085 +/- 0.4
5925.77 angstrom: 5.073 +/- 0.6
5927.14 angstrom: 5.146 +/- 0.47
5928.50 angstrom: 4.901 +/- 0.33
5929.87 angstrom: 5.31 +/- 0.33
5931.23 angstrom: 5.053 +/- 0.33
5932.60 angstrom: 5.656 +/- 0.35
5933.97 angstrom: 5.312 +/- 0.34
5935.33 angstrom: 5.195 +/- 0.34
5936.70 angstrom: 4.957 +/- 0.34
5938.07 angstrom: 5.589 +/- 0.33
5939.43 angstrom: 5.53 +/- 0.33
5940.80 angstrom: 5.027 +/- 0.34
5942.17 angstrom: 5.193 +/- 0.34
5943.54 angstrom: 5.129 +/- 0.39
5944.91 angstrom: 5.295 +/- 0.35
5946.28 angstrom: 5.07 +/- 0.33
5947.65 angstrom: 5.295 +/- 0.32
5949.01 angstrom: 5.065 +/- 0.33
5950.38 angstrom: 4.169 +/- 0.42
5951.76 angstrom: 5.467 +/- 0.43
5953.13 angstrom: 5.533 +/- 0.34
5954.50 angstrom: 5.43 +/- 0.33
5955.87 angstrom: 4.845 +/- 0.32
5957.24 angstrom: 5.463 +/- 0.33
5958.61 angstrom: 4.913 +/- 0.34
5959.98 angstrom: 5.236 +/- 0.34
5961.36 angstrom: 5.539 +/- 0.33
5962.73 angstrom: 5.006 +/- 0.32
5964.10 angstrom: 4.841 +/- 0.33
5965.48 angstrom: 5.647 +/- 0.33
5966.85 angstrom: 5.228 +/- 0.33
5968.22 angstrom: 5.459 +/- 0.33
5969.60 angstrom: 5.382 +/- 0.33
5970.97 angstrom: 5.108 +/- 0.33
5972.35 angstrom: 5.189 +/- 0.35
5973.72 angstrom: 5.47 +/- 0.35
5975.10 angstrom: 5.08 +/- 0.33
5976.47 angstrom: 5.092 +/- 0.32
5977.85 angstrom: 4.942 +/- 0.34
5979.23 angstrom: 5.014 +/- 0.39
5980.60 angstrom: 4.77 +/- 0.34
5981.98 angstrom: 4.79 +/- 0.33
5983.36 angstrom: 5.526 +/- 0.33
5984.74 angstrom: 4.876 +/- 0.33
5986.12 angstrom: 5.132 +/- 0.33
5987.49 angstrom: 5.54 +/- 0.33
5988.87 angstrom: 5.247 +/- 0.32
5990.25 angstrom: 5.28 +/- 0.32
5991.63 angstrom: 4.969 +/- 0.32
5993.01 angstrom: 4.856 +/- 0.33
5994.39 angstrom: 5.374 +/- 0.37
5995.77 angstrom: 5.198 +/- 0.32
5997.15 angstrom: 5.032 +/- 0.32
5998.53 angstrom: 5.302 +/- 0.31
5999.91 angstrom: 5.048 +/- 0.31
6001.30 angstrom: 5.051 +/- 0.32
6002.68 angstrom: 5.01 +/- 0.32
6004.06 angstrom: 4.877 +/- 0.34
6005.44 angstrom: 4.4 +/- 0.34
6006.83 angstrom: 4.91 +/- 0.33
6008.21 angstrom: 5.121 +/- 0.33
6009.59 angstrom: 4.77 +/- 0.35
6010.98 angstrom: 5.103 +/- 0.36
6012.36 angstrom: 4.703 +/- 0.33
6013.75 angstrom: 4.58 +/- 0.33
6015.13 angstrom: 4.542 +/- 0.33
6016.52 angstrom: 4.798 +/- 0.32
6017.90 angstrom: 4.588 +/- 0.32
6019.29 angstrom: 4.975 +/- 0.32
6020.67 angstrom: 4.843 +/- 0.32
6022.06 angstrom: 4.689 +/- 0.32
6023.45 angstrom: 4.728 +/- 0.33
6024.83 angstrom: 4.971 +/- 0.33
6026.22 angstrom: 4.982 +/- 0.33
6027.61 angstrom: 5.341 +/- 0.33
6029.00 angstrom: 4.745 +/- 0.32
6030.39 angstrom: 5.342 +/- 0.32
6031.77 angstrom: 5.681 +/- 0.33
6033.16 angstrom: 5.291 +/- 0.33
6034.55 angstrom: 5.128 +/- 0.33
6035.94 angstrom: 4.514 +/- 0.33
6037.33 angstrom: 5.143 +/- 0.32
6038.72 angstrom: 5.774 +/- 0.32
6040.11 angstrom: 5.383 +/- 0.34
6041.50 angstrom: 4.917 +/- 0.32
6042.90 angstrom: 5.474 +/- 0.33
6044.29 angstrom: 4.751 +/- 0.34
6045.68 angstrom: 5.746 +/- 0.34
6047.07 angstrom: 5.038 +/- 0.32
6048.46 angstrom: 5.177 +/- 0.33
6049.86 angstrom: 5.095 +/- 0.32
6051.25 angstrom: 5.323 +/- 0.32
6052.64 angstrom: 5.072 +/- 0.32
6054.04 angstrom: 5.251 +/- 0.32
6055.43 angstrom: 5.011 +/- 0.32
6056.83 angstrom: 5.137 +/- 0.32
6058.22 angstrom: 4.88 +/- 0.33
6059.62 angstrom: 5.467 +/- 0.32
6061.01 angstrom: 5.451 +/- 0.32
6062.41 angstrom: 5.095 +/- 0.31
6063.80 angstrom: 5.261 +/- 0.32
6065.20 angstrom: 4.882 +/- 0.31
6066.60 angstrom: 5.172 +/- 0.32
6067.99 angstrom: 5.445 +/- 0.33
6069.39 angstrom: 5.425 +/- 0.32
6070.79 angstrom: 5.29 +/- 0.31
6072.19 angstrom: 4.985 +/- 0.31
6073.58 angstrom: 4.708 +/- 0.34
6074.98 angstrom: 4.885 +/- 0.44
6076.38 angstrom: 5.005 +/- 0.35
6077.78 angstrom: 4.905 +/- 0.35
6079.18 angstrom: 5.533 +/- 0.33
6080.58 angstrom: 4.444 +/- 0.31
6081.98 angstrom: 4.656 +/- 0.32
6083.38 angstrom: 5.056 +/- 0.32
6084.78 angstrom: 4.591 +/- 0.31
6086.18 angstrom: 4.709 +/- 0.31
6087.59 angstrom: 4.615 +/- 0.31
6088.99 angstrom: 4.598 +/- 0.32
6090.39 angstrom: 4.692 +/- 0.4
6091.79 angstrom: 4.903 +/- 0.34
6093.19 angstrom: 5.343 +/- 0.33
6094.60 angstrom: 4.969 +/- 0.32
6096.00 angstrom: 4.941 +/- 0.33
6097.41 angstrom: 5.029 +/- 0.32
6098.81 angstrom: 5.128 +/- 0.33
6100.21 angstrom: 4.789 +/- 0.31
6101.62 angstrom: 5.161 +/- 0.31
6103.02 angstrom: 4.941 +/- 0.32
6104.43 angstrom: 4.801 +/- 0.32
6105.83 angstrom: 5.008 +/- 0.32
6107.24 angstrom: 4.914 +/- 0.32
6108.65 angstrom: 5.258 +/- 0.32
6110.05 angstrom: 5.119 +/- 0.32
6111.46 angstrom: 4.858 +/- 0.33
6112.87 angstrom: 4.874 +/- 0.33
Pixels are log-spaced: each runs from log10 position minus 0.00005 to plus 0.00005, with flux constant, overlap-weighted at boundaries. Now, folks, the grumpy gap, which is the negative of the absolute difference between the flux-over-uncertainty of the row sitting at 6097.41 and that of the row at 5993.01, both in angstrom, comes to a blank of -1.0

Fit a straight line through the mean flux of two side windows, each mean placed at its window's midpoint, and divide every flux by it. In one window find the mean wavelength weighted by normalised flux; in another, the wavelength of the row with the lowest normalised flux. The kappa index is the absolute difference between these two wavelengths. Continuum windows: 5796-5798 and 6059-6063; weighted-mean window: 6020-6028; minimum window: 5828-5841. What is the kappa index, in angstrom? 185.1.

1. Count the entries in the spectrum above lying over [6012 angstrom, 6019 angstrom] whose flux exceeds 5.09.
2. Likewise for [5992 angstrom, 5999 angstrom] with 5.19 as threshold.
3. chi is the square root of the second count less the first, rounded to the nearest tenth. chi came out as 1.7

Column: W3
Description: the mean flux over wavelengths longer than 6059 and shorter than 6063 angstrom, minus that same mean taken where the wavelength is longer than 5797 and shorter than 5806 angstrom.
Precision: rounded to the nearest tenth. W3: 0.3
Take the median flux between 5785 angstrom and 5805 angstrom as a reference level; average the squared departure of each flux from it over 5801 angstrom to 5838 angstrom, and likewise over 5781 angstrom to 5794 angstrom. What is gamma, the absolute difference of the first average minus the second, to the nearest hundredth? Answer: 0.02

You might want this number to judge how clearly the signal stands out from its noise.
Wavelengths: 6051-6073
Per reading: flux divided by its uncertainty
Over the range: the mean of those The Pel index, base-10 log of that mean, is 1.21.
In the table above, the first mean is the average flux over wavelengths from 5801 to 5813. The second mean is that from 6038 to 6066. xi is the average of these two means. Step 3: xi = 5.18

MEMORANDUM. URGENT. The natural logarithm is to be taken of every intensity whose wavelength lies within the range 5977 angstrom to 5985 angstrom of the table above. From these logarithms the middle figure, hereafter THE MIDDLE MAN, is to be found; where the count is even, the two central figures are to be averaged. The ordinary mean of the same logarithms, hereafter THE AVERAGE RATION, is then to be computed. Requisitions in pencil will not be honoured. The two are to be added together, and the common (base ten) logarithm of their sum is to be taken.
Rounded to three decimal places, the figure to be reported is 0.505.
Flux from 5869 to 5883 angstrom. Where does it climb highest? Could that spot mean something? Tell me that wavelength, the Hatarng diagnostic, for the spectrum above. 5871.45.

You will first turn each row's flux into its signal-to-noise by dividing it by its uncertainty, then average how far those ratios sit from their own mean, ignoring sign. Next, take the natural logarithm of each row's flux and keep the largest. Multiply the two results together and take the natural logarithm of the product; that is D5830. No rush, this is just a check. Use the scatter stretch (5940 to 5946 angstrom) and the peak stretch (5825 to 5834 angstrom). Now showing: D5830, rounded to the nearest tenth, 0.3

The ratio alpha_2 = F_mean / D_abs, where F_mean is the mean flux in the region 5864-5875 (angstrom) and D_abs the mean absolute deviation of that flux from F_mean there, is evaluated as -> 14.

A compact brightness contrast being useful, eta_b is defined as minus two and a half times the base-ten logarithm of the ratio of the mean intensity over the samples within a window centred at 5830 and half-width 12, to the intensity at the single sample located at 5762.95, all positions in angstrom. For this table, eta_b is -0.03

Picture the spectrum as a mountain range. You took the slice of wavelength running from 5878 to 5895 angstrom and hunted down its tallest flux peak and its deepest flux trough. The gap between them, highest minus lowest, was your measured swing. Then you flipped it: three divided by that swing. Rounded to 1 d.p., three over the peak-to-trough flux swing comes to 3.0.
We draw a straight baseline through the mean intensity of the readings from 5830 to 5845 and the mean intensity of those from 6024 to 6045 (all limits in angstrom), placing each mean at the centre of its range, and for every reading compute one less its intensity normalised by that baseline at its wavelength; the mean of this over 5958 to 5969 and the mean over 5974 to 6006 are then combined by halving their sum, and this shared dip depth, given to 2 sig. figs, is 0.014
